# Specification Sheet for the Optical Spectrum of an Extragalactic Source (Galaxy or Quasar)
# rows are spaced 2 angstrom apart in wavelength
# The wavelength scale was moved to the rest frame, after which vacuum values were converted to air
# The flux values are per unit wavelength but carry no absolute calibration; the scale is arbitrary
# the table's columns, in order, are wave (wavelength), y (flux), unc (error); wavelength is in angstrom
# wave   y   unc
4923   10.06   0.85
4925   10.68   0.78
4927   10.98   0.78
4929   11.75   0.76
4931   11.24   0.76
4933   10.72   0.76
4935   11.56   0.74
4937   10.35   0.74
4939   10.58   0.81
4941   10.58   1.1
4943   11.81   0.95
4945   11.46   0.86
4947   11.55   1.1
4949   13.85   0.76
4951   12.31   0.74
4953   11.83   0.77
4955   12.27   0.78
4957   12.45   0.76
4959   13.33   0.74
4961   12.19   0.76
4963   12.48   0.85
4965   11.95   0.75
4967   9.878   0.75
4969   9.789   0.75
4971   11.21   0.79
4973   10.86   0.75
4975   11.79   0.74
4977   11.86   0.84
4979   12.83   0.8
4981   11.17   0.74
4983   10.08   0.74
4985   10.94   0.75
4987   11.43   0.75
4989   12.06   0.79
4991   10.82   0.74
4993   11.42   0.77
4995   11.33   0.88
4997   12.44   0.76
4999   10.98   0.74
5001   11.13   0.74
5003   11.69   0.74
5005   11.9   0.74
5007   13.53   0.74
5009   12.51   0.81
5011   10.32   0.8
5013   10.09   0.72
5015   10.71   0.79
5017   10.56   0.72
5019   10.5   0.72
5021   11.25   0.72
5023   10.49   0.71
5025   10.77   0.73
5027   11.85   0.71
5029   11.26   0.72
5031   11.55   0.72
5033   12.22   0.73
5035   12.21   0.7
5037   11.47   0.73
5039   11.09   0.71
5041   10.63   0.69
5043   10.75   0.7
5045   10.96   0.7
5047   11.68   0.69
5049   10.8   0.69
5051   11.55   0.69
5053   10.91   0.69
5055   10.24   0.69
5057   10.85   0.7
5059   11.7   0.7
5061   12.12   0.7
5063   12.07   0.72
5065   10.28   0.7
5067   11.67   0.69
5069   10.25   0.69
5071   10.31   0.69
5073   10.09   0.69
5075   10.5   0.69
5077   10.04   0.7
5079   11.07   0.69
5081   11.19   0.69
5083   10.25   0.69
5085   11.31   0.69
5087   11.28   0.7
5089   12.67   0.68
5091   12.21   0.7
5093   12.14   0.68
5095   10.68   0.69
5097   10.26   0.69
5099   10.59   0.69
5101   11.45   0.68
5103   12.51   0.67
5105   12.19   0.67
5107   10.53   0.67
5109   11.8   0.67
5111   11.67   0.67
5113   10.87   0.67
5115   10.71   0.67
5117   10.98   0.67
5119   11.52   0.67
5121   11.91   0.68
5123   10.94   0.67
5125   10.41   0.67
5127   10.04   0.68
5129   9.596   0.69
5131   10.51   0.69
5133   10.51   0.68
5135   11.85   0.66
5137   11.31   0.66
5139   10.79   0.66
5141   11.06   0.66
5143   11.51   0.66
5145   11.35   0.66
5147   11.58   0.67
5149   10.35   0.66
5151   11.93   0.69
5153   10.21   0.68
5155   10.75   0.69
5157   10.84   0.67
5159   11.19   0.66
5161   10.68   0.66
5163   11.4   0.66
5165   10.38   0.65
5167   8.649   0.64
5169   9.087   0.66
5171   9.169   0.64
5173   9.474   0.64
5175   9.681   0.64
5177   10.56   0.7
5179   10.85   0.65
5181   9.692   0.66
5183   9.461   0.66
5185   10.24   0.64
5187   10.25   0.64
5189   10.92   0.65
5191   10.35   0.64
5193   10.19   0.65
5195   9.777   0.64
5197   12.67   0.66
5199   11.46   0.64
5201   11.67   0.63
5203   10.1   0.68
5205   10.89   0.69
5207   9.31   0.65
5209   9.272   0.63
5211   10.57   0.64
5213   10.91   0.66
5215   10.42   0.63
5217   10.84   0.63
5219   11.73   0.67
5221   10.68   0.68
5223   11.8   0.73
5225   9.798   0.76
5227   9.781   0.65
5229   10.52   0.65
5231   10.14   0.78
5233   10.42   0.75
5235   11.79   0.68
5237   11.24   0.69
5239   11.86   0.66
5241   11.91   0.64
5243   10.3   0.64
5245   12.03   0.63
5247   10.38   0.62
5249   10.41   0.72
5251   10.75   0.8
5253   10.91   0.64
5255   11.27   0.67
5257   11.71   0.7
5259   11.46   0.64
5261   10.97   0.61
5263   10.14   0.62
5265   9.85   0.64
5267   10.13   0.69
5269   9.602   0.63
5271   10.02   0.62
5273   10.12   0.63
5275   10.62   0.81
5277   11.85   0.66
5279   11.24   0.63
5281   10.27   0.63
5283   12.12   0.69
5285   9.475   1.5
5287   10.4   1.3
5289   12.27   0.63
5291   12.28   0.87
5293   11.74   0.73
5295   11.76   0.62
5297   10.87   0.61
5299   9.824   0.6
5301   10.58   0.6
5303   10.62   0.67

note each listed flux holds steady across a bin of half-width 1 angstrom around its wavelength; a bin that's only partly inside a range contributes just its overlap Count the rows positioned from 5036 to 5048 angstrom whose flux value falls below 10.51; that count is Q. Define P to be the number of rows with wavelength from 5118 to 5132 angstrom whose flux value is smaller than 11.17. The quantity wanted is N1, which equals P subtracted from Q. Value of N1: -5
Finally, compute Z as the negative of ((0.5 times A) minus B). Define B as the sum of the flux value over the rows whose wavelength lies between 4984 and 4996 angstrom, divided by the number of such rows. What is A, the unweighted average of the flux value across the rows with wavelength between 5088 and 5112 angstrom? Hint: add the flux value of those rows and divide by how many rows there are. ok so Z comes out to 5.6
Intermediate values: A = 11.6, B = 11.33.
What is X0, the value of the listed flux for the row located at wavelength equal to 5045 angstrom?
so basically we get 10.96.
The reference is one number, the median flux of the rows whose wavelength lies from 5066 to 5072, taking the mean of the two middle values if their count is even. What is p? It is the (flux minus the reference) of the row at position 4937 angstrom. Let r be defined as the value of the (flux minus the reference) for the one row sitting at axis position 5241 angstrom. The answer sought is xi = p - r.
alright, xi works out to -1.6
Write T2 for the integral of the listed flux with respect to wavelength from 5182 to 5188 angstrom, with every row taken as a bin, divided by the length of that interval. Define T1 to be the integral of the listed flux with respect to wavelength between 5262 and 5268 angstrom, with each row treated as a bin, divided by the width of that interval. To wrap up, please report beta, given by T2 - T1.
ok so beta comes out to -0.06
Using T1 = 10.0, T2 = 10.0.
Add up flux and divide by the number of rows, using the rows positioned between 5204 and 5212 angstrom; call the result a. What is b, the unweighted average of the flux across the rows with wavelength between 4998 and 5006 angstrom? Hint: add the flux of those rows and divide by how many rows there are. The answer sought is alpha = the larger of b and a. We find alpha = 11.4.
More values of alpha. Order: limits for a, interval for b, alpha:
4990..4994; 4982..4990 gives 11.1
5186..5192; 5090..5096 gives 11.7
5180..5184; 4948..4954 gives 12.7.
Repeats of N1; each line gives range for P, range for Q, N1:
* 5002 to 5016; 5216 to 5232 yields 0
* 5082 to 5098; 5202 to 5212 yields 0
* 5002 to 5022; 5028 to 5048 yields -5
